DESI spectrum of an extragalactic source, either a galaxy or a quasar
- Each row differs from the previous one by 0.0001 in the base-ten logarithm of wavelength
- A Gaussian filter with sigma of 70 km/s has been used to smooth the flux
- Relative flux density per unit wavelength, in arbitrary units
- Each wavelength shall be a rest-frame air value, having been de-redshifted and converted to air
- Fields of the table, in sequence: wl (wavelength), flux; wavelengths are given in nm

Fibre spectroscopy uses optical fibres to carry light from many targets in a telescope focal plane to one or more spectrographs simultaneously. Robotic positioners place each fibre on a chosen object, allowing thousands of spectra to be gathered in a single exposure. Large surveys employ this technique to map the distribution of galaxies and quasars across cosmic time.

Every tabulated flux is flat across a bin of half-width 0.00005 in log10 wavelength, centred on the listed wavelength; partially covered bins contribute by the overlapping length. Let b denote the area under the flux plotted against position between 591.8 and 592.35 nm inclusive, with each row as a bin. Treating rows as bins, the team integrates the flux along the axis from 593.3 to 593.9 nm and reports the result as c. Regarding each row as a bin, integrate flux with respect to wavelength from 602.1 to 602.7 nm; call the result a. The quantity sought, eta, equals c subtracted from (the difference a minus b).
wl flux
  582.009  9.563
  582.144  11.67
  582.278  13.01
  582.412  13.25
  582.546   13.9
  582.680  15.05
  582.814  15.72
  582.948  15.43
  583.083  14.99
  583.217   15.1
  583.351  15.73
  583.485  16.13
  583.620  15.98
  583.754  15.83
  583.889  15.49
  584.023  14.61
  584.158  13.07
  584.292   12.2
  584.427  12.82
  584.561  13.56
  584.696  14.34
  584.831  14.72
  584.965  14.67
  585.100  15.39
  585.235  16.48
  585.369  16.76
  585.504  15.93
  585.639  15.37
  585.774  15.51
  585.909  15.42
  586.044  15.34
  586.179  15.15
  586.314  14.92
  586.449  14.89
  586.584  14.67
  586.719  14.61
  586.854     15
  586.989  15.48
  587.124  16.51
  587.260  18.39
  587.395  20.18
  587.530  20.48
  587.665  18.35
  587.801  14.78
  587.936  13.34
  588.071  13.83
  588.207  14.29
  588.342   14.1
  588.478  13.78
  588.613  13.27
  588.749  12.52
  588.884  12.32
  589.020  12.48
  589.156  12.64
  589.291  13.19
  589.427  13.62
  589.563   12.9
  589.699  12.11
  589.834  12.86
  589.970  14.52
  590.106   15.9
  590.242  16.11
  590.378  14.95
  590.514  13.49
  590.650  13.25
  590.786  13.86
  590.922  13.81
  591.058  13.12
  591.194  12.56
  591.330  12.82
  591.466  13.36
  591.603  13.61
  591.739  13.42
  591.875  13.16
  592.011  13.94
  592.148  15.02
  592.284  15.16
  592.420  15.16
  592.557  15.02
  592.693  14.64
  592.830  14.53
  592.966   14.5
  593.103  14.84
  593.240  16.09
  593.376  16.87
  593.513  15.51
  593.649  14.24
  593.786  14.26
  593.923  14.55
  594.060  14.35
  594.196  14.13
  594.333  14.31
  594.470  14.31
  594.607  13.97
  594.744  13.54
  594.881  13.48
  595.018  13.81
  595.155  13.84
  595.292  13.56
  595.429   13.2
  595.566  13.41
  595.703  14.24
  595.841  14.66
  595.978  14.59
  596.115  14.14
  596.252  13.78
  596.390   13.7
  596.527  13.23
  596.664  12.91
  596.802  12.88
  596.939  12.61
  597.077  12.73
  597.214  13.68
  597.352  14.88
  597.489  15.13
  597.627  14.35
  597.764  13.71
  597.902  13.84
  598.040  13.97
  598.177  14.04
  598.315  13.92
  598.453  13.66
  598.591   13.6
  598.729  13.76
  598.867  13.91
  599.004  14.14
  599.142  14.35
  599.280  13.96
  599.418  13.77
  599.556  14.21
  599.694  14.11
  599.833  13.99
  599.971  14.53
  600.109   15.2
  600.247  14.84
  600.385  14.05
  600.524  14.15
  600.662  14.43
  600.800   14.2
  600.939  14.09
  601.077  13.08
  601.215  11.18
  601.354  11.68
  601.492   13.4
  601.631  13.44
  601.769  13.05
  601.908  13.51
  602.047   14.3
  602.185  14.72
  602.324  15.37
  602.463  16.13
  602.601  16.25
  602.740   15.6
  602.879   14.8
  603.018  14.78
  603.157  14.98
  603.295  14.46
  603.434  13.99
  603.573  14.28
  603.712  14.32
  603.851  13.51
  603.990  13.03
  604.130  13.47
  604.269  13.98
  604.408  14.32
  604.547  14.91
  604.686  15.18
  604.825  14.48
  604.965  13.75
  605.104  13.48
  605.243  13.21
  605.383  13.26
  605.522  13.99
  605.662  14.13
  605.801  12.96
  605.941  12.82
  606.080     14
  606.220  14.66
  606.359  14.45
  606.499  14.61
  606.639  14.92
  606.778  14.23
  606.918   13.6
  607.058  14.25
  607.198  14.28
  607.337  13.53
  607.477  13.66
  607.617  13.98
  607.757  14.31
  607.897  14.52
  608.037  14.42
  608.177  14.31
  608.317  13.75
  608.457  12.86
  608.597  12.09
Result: -7.6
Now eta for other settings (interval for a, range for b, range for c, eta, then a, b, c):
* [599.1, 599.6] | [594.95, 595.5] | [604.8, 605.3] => -7.3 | 7.0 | 7.5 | 6.8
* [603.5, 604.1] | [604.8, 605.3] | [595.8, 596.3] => -5.7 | 8.2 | 6.8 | 7.2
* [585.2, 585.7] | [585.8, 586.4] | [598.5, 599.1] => -9.4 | 8.1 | 9.1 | 8.3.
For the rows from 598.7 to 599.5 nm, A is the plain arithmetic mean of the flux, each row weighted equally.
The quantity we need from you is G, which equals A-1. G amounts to 13.0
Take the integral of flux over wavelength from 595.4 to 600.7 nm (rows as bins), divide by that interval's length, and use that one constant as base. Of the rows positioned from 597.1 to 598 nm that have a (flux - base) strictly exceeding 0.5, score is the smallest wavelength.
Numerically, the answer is 597.352 nm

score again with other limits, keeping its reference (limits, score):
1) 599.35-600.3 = 599.971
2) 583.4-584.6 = 583.485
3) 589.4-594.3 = 589.970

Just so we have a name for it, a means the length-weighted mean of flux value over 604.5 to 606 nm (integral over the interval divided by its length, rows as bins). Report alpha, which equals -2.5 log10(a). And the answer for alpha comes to -2.85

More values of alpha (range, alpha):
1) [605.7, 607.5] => -2.87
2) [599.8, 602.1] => -2.84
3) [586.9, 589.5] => -2.93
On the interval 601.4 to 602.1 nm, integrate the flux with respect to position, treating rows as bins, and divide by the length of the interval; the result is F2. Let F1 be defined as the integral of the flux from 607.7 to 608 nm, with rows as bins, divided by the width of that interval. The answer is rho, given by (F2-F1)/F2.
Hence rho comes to -0.07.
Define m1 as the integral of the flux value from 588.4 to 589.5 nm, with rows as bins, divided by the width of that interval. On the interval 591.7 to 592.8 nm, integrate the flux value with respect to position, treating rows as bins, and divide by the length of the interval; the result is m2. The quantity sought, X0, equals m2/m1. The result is 1.11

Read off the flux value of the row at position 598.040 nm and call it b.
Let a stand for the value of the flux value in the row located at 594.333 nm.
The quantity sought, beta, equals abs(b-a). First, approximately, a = 14.31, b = 13.97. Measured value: 0.3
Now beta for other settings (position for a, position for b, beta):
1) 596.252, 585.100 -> 1.6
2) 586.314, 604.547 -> 0.0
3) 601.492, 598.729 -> 0.4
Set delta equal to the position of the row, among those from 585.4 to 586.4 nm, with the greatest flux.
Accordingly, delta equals 585.504 nm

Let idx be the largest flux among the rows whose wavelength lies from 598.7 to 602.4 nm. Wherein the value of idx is 15.37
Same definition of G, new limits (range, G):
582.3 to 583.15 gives 13.7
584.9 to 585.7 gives 14.8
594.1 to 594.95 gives 13.0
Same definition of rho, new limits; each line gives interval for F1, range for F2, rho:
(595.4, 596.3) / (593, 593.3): 0.08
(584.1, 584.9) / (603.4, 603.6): 0.05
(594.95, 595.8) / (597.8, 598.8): 0.01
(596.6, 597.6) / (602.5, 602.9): 0.14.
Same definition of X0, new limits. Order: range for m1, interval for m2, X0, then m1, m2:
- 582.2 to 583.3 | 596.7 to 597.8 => 0.94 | 14.6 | 13.7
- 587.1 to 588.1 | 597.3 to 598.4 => 0.83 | 17.1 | 14.2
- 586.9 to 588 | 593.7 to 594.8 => 0.83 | 17.2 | 14.2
